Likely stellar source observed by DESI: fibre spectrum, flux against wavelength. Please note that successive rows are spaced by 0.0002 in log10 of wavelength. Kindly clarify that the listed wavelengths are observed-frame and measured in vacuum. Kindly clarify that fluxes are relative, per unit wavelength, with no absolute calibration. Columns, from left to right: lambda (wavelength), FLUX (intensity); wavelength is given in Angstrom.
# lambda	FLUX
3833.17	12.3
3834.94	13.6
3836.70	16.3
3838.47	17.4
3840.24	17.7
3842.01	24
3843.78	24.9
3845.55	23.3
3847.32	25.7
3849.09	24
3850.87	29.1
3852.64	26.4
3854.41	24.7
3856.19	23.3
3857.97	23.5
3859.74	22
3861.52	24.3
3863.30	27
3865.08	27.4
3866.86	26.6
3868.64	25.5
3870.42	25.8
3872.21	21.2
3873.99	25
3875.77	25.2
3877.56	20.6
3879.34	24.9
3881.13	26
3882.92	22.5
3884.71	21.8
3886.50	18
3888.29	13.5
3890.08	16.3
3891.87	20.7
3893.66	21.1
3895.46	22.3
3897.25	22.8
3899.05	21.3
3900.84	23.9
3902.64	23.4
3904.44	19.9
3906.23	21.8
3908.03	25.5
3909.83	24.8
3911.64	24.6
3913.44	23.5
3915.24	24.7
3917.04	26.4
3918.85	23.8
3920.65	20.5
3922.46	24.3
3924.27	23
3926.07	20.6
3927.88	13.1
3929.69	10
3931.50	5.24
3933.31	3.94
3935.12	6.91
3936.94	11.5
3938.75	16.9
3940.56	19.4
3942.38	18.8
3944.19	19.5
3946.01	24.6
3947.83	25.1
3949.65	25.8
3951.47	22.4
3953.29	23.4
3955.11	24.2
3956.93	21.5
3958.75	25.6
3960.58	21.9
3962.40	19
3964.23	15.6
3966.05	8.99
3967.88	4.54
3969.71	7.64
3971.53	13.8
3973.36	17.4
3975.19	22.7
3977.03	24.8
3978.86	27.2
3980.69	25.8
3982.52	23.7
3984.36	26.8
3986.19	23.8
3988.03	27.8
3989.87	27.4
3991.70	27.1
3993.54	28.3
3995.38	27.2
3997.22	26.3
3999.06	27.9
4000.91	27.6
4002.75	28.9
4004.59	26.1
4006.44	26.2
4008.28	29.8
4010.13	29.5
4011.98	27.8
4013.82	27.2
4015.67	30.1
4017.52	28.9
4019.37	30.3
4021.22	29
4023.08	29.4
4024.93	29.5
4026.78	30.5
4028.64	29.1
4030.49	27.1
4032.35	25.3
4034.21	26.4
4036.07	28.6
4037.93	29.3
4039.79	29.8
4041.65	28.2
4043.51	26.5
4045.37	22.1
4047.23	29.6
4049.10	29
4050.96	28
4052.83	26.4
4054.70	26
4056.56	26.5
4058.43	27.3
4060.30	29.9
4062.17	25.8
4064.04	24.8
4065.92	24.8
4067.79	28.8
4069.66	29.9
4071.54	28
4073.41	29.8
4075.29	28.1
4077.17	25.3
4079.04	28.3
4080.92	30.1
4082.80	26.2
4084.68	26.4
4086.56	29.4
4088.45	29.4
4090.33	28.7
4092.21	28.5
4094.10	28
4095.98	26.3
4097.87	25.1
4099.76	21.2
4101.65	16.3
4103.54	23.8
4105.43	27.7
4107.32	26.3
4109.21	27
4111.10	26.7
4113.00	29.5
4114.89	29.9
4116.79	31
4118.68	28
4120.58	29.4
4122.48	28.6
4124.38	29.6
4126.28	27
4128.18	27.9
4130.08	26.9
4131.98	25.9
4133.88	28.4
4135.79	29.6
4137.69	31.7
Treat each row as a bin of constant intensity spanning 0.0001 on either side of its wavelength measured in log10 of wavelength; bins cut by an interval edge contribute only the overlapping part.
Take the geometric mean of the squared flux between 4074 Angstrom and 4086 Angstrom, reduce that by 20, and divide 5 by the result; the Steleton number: 0.0069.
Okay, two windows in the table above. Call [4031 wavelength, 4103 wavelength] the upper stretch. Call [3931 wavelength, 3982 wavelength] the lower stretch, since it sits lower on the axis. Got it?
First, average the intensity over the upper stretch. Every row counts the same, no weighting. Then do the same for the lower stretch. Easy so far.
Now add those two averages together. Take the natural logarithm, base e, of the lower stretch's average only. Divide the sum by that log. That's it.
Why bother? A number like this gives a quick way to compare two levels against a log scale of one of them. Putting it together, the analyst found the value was 15.6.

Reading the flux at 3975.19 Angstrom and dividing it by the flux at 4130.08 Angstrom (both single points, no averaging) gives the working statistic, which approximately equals 0.84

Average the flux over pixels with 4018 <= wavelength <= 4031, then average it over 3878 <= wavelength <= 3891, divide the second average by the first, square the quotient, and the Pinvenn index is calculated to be 0.49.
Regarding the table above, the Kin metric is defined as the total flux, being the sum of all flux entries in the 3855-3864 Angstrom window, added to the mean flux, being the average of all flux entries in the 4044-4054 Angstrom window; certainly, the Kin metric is 147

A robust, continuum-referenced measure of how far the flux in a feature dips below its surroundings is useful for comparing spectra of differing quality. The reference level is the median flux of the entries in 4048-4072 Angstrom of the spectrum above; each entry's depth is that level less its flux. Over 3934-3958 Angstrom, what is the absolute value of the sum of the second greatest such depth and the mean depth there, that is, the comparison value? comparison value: 23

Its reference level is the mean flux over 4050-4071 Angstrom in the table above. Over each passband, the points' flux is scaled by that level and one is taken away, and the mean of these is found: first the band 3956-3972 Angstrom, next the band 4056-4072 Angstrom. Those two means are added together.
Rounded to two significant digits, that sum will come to -0.42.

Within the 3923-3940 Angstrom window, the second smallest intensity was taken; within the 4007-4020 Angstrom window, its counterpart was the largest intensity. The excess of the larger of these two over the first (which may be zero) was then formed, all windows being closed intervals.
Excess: 25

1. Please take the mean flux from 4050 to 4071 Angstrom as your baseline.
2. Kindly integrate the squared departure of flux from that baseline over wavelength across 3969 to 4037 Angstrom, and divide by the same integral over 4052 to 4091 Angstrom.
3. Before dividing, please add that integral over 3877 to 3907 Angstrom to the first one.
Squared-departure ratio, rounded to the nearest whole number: 21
